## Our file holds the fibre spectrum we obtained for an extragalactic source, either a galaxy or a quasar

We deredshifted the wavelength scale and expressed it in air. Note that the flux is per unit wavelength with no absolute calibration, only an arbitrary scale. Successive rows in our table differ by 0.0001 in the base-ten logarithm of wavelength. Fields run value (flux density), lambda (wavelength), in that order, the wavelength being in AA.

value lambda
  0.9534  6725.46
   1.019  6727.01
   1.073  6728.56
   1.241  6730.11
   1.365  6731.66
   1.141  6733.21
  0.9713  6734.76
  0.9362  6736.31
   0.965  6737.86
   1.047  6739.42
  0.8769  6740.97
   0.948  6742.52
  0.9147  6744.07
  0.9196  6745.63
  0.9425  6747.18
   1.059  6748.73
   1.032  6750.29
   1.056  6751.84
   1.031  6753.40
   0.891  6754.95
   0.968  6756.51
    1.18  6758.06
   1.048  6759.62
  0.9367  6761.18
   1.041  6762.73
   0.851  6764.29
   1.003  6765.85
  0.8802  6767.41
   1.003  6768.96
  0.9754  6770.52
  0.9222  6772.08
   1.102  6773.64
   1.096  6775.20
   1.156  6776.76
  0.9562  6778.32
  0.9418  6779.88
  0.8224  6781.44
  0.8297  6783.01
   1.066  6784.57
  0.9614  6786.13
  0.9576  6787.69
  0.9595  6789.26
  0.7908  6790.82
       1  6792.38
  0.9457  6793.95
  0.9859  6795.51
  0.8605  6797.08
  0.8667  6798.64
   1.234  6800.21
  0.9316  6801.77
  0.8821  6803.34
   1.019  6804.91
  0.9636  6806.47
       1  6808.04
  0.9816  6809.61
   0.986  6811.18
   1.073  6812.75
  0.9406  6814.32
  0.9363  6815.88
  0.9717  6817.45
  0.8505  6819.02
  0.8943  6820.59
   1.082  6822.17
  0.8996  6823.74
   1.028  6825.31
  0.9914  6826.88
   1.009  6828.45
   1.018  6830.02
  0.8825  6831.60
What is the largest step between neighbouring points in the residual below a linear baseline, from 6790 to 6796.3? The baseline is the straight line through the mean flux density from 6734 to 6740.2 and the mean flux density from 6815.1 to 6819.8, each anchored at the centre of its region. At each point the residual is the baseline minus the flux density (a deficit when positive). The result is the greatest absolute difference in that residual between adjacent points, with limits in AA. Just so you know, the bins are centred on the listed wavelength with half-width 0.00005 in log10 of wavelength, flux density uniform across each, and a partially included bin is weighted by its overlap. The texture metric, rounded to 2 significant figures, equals 0.21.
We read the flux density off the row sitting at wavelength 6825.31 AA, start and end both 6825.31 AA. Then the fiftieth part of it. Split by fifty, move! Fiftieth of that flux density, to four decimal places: 0.0206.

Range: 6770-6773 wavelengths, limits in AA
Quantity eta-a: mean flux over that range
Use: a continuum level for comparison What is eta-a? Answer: 0.95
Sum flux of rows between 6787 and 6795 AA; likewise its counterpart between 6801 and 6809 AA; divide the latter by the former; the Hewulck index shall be 1.03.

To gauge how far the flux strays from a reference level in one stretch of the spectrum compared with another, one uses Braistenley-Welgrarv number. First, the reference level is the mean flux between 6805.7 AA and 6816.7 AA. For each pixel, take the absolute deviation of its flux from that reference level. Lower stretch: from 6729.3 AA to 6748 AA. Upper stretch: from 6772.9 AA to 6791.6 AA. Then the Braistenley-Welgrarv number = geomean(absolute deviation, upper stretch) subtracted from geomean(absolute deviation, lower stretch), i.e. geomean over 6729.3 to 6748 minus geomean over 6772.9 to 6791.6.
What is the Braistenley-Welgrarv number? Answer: -0.004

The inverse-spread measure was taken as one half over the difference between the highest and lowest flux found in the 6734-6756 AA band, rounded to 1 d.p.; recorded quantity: 2.7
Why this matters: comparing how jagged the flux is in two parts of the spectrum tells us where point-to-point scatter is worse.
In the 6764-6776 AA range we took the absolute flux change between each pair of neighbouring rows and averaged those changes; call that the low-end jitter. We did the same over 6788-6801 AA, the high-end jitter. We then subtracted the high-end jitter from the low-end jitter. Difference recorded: -0.04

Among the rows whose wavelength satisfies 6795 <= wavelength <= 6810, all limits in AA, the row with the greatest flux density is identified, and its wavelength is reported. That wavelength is 6800.21 AA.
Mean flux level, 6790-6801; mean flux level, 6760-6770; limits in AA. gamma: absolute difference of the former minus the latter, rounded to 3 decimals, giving 0.002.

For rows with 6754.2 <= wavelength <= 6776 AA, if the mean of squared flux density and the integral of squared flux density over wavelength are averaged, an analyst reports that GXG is 11.3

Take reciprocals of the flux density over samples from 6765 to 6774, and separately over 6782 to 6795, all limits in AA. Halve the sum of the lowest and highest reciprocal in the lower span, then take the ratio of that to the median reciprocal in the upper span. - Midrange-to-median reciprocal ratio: 0.98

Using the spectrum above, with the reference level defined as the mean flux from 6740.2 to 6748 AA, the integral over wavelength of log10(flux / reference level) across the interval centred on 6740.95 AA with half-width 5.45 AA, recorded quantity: 0.11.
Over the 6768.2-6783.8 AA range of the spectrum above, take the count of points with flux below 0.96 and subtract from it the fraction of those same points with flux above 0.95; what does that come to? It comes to 4.4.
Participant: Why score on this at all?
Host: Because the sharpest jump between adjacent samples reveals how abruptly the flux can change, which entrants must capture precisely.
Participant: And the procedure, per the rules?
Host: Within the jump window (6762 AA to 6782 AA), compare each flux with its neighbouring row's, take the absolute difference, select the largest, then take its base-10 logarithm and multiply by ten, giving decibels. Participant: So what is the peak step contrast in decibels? -6.99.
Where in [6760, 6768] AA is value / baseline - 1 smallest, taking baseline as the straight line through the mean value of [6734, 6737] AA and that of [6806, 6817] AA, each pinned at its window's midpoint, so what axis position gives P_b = 6764.29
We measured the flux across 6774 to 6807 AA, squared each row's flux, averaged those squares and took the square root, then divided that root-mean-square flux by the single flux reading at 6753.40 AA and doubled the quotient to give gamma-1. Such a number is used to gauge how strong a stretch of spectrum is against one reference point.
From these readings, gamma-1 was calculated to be 1.88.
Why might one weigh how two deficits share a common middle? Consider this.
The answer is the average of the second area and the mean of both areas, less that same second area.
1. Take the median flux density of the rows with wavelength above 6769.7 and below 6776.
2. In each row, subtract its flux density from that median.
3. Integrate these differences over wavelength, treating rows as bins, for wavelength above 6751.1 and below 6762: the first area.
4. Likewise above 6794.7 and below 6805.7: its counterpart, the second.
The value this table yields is -0.13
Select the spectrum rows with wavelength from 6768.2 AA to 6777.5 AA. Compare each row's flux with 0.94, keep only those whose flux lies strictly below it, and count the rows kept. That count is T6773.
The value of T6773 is 1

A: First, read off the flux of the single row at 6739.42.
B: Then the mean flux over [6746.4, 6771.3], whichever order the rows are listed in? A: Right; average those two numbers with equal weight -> 1.02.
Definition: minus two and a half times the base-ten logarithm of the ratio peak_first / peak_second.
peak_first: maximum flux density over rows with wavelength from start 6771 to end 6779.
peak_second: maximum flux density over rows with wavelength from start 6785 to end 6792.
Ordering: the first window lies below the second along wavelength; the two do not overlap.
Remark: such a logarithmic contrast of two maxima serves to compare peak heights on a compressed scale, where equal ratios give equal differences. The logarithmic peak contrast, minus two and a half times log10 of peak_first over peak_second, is -0.20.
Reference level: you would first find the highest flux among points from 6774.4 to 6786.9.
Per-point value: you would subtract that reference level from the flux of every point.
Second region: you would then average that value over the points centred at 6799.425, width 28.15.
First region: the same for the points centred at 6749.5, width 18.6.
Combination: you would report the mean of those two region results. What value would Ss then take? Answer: -0.180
